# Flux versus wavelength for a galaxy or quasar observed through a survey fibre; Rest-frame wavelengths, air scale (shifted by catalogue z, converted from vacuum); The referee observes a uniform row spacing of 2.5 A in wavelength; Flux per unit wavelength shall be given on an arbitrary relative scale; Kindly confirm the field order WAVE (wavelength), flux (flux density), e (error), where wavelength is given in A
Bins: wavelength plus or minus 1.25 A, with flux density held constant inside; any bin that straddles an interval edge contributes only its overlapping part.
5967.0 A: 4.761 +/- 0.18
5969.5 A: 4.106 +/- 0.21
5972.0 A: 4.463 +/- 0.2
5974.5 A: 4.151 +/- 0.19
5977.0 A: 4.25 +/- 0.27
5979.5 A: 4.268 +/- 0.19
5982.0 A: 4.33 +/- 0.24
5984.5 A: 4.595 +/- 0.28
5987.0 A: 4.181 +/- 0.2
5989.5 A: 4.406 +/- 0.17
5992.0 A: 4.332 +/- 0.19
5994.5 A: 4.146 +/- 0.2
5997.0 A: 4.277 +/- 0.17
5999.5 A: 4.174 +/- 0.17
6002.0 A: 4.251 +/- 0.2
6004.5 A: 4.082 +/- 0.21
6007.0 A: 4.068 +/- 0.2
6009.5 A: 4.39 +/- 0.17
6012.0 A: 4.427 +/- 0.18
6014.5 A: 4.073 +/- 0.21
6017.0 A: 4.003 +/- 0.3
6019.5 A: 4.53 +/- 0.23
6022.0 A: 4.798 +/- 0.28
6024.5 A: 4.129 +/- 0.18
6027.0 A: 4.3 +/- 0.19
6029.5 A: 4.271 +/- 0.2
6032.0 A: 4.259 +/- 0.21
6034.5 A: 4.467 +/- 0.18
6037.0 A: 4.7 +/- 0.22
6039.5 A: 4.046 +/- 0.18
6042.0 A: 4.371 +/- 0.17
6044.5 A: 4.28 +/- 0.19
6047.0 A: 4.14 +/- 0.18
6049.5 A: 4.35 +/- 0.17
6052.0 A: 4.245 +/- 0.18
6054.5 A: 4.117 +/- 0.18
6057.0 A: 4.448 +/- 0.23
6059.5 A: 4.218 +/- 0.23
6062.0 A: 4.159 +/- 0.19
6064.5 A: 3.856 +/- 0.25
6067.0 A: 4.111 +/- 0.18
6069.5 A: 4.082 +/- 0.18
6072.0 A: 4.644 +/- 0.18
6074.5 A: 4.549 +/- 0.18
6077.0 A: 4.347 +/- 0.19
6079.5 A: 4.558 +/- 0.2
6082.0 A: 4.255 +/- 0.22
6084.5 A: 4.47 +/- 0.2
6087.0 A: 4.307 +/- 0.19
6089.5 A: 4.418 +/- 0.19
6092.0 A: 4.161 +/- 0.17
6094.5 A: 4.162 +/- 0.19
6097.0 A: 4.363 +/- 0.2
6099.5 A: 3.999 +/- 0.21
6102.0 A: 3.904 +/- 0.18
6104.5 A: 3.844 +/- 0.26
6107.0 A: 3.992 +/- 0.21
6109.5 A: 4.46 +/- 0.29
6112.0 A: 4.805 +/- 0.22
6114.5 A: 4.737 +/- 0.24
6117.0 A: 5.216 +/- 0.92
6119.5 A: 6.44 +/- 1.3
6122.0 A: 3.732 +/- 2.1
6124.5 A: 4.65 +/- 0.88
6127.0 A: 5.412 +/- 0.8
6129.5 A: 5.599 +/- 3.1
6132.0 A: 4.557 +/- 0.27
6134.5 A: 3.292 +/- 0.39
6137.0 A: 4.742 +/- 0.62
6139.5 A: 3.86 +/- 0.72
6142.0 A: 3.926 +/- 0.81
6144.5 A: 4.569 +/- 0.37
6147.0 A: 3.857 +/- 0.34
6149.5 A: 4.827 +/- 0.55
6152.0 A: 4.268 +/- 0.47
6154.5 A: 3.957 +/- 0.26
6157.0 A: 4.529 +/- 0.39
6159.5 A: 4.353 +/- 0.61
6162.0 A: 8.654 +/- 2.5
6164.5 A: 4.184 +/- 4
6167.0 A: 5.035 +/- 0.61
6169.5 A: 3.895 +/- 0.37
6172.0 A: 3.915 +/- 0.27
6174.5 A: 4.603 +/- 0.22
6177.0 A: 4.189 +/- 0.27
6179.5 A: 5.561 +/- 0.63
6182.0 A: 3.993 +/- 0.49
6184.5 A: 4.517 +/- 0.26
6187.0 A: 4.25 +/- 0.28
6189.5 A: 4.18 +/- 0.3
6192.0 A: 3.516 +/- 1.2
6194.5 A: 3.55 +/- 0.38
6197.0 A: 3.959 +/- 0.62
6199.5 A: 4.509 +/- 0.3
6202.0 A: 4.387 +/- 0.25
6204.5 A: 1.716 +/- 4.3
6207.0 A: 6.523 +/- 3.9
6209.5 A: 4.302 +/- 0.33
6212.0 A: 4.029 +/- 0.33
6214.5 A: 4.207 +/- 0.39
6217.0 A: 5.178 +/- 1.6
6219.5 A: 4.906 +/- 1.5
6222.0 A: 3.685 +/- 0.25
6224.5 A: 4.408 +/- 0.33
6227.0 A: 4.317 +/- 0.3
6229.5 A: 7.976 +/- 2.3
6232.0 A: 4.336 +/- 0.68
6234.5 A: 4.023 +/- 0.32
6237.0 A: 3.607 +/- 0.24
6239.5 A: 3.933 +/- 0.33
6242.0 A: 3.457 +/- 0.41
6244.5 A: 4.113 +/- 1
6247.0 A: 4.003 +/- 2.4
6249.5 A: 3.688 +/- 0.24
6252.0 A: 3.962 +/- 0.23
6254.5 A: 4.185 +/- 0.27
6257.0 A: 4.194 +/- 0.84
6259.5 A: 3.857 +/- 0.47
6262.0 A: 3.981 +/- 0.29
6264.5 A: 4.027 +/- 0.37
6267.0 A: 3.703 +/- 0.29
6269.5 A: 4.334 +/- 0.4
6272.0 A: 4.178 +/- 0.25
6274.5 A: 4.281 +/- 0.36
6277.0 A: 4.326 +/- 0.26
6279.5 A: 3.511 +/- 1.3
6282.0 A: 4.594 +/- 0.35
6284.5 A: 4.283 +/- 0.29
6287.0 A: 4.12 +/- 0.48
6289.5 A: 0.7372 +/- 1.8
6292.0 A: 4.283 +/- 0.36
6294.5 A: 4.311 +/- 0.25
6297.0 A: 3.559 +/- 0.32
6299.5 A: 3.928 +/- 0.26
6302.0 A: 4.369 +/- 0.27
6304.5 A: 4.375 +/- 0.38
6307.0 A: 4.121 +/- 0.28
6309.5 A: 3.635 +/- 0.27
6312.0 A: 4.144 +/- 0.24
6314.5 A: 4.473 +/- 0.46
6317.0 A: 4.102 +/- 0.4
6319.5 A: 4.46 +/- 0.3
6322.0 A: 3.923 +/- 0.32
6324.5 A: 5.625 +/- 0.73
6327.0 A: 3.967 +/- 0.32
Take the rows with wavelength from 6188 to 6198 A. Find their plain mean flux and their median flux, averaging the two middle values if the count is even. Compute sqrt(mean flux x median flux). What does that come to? 3.78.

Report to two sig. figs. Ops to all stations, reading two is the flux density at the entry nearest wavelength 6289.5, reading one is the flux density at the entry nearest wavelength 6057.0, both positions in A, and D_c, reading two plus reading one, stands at 5.2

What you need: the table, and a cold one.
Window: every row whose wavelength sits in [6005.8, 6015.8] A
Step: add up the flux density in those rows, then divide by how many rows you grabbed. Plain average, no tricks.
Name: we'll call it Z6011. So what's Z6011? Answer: 4.2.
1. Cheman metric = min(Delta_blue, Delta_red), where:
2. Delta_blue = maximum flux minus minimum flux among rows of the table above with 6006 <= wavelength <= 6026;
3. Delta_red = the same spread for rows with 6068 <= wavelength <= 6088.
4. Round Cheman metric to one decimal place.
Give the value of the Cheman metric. 0.6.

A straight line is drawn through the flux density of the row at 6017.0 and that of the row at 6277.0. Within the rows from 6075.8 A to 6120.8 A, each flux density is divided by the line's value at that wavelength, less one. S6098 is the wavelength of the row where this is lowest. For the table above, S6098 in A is 6104.5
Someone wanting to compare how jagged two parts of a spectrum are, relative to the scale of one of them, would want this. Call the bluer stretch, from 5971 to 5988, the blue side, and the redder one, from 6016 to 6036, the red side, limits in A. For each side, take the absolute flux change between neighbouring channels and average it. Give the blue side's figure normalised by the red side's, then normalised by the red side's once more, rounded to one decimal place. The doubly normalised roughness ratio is 2.7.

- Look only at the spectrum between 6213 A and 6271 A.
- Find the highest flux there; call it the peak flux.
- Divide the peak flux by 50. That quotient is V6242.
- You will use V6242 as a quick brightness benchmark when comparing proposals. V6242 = 0.16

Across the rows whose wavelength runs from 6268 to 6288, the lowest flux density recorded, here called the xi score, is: 3.511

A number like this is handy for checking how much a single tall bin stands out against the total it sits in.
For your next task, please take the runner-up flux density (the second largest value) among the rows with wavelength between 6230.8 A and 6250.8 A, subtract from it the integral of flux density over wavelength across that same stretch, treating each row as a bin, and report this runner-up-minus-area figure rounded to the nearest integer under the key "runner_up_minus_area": -74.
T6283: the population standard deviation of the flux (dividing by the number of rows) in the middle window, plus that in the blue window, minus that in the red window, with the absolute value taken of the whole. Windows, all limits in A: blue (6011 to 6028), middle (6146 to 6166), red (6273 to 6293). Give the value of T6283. 0.6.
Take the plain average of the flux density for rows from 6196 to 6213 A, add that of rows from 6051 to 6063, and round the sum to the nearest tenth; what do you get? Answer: 8.4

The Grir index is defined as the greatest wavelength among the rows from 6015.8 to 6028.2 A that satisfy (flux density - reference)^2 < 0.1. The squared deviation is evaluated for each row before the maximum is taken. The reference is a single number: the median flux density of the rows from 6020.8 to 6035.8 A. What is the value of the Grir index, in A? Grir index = 6027.0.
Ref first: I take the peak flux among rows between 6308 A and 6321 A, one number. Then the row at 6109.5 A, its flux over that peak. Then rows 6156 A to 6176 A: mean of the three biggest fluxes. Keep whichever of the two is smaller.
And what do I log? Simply 0.997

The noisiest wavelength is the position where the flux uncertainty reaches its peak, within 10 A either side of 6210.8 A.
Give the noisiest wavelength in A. 6204.5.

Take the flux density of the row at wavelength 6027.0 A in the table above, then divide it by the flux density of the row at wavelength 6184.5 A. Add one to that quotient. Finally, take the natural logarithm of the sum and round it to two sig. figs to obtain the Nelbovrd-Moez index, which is 0.67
